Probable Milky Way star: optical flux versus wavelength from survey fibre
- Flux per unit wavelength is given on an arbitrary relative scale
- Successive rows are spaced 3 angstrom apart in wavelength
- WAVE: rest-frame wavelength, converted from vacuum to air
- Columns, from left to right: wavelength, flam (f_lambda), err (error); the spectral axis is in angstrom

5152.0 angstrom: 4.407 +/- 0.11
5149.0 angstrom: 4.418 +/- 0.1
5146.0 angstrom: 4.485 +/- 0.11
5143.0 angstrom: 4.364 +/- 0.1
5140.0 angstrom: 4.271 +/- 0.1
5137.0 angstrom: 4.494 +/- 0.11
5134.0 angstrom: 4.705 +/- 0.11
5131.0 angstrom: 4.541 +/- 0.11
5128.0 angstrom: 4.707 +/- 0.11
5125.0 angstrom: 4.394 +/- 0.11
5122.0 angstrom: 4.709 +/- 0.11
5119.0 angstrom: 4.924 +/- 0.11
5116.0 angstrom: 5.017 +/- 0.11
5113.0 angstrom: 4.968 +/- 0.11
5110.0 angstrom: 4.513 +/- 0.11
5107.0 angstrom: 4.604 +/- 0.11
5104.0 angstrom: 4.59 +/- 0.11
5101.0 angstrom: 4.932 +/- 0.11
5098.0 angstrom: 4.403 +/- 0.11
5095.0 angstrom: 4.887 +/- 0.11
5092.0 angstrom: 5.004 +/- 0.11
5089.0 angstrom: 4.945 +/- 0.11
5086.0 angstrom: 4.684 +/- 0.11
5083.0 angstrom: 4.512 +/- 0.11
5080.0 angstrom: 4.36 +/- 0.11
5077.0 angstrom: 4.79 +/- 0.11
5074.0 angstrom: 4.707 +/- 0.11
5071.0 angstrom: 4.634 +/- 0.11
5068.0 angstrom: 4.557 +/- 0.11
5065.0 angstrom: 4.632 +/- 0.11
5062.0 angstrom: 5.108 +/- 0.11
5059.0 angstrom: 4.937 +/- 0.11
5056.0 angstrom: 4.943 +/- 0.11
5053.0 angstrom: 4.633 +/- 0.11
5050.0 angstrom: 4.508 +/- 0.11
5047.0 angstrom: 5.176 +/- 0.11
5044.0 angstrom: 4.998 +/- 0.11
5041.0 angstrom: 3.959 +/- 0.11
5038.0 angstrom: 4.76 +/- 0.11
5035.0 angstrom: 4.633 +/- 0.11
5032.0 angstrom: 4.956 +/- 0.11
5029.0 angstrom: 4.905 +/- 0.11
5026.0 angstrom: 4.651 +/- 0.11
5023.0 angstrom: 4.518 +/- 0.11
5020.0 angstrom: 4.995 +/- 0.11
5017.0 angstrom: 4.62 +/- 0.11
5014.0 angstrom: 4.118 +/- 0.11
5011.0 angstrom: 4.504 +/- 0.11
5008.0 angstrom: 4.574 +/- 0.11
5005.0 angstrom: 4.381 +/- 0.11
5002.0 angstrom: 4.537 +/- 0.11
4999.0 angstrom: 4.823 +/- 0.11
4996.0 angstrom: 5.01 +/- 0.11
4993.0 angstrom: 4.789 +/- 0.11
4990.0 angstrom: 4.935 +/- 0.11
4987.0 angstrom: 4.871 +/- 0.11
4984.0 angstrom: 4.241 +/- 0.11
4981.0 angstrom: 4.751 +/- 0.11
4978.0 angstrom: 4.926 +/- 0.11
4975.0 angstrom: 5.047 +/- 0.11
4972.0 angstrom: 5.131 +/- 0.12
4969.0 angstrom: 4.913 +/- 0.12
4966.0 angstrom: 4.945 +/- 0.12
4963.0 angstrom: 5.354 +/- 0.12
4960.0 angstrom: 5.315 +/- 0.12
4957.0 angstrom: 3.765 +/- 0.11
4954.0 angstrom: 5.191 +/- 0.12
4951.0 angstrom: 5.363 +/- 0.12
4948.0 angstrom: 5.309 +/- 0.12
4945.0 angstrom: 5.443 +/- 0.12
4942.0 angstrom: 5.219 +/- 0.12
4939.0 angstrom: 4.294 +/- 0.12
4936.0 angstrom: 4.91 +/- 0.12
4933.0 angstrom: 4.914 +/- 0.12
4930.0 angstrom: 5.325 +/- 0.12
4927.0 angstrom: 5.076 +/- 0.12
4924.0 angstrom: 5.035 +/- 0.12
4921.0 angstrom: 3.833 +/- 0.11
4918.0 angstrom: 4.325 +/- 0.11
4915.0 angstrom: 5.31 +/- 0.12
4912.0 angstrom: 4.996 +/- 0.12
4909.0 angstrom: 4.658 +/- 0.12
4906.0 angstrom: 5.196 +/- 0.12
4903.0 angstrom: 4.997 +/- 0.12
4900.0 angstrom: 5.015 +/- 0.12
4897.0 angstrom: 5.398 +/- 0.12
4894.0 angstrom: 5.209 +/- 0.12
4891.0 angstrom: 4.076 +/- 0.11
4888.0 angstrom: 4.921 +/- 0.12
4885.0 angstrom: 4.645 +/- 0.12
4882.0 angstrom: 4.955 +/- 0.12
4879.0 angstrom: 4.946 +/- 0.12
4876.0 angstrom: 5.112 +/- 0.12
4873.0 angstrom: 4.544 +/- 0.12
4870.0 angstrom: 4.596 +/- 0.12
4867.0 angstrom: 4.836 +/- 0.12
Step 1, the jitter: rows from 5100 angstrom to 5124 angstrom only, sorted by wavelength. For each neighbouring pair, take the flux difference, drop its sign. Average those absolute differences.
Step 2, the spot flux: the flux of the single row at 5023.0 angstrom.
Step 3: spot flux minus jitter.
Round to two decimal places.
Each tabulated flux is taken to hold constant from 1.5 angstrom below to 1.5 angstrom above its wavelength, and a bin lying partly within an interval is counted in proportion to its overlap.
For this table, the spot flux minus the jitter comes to 4.34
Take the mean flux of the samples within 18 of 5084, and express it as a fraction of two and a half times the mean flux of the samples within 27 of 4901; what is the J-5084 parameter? 0.386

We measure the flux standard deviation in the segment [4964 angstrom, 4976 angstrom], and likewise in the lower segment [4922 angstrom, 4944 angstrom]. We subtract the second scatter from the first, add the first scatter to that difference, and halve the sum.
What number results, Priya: -0.07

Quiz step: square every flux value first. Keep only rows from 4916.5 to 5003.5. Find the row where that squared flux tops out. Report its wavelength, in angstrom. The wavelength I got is 4945.0 angstrom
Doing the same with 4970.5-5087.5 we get 5047.0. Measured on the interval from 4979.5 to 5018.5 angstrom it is 4996.0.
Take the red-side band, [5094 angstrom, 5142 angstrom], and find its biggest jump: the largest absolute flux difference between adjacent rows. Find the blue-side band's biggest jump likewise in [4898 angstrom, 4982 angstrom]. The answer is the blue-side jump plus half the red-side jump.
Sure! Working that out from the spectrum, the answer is 1.81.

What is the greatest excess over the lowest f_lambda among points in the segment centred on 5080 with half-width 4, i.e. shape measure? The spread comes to 0.4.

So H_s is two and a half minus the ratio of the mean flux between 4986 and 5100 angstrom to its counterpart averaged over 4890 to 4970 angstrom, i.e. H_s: 1.55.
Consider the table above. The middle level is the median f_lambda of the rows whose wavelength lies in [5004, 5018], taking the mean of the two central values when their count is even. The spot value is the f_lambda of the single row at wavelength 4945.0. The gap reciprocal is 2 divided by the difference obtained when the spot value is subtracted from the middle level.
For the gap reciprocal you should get -2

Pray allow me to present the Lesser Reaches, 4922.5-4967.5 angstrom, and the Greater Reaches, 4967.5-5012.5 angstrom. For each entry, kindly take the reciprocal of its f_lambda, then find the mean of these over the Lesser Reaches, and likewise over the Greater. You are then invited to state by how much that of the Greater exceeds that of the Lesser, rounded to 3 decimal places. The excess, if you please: 0.010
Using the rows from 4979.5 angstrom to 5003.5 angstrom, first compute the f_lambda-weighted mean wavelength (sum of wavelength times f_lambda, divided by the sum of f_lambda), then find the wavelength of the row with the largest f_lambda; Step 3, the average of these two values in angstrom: 4993.8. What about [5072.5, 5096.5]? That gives 5088.3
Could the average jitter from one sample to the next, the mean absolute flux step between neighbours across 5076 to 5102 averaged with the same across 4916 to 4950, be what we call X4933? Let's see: 0.35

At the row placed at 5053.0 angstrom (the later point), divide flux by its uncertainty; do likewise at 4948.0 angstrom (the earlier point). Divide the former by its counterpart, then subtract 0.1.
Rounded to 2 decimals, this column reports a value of 0.85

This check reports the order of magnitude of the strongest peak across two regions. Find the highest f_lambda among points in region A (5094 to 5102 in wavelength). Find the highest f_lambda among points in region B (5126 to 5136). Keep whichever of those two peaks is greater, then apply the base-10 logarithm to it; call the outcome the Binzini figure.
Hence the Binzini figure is 0.693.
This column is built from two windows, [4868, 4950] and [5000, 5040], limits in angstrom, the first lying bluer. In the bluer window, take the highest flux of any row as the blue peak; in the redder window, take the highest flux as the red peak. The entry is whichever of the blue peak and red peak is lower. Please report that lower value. 4.995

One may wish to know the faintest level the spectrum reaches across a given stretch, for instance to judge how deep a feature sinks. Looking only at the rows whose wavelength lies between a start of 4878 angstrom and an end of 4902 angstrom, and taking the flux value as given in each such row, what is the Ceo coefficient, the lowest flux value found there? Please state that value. 4.076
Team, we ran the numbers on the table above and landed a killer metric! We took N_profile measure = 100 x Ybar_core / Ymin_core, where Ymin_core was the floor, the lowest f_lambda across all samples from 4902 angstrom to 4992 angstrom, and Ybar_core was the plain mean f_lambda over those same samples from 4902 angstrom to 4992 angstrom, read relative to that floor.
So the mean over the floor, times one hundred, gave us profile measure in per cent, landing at 131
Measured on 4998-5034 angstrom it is 112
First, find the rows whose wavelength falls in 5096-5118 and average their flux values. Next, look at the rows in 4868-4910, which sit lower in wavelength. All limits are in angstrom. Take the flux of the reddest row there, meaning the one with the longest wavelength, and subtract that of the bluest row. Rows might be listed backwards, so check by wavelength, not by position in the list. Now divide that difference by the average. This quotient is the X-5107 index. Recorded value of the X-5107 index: 0.01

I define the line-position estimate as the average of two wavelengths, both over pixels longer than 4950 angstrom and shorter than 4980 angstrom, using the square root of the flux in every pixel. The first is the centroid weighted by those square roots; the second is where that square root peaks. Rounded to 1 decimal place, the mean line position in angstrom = 4957.8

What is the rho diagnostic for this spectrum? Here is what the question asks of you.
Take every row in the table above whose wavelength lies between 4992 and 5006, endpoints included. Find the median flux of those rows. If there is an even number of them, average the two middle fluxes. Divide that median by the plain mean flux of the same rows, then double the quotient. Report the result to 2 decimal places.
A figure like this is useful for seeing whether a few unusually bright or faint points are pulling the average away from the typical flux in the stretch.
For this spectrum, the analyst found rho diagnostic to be 2.03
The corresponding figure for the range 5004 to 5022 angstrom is 2.00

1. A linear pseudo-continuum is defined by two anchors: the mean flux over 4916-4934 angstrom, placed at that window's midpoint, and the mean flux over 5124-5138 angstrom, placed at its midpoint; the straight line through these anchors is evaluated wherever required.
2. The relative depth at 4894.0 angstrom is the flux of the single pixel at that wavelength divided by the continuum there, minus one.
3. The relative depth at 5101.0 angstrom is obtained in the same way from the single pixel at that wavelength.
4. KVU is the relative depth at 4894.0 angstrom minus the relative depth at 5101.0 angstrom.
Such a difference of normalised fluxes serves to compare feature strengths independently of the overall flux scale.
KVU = 0.02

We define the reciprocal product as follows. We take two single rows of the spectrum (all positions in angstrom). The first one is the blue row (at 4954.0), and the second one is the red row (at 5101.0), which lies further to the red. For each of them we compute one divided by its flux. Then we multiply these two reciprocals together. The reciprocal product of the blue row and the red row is 0.039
